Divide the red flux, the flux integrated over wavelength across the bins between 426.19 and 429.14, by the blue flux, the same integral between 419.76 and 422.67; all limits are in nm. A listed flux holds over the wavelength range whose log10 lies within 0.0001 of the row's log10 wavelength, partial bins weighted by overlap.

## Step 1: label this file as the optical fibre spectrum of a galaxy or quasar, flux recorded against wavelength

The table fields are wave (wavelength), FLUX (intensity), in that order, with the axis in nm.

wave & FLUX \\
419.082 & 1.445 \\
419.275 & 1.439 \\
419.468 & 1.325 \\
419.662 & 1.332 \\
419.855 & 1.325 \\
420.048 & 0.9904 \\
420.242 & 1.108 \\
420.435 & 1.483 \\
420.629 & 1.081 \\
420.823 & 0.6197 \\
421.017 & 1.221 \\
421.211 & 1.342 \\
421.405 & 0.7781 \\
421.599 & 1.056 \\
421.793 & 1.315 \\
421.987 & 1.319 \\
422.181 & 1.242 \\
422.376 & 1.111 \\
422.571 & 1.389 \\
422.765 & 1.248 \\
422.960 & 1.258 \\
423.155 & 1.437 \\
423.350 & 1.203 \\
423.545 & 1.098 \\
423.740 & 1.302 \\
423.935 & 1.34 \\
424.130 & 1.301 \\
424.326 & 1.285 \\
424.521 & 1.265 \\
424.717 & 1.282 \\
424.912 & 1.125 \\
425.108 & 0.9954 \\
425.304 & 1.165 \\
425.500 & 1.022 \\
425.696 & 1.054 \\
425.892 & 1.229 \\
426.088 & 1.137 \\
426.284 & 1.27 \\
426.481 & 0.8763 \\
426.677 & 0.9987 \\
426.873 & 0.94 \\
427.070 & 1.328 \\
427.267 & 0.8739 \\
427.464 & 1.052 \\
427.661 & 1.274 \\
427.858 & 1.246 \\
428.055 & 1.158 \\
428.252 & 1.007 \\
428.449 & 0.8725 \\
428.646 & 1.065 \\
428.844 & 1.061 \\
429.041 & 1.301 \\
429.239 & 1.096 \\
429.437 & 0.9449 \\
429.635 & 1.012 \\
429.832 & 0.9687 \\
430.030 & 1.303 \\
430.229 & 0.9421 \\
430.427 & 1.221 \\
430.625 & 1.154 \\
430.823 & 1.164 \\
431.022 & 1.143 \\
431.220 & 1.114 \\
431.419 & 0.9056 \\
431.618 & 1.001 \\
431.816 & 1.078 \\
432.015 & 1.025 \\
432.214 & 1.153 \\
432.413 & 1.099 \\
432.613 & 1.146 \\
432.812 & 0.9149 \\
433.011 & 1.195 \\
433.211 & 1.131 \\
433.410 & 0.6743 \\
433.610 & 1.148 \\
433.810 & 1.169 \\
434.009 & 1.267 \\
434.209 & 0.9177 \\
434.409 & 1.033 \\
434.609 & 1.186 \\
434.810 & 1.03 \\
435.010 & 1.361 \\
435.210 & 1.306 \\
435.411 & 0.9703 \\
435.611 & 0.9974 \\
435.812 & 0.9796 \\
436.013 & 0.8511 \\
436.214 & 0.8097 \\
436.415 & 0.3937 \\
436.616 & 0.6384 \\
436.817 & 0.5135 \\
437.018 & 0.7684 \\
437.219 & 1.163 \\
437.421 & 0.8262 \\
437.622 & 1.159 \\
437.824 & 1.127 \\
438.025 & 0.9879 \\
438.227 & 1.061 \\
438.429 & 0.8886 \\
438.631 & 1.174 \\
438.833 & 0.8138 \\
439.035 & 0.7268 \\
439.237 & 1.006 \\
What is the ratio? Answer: 0.95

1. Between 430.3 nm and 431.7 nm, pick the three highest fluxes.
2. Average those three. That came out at 1.18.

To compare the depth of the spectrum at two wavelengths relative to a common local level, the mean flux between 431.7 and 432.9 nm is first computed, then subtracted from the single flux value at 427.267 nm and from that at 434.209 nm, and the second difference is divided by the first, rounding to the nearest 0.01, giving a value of 0.78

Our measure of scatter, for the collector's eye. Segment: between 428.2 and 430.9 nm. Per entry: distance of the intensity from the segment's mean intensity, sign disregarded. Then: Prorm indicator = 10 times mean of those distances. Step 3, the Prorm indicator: 1.1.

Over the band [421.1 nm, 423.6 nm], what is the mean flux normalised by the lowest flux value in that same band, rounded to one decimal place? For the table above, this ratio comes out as 1.6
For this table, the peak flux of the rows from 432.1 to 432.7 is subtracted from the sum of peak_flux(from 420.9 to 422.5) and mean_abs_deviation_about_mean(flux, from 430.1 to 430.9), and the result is 0.28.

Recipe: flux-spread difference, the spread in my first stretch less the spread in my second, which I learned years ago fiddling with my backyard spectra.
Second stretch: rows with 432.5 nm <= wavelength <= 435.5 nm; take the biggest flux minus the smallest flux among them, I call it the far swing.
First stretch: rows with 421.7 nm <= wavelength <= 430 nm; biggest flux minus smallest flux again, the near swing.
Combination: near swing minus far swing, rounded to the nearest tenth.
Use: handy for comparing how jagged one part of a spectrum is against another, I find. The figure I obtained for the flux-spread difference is -0.1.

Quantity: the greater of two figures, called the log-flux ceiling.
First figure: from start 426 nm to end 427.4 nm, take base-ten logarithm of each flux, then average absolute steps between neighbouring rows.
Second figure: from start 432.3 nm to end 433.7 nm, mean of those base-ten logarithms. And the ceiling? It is 0.104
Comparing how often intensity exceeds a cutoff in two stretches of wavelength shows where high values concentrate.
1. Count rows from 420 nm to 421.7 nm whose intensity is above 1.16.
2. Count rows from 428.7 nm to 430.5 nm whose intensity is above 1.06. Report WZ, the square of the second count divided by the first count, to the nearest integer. 8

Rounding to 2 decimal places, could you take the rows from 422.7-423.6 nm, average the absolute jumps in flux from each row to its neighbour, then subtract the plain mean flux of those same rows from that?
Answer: -1.12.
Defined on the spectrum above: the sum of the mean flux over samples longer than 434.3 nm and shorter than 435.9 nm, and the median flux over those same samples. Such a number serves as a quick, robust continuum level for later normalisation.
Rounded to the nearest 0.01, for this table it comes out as 2.14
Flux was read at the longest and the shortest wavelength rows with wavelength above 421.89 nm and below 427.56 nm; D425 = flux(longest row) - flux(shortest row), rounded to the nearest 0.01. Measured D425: -0.27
